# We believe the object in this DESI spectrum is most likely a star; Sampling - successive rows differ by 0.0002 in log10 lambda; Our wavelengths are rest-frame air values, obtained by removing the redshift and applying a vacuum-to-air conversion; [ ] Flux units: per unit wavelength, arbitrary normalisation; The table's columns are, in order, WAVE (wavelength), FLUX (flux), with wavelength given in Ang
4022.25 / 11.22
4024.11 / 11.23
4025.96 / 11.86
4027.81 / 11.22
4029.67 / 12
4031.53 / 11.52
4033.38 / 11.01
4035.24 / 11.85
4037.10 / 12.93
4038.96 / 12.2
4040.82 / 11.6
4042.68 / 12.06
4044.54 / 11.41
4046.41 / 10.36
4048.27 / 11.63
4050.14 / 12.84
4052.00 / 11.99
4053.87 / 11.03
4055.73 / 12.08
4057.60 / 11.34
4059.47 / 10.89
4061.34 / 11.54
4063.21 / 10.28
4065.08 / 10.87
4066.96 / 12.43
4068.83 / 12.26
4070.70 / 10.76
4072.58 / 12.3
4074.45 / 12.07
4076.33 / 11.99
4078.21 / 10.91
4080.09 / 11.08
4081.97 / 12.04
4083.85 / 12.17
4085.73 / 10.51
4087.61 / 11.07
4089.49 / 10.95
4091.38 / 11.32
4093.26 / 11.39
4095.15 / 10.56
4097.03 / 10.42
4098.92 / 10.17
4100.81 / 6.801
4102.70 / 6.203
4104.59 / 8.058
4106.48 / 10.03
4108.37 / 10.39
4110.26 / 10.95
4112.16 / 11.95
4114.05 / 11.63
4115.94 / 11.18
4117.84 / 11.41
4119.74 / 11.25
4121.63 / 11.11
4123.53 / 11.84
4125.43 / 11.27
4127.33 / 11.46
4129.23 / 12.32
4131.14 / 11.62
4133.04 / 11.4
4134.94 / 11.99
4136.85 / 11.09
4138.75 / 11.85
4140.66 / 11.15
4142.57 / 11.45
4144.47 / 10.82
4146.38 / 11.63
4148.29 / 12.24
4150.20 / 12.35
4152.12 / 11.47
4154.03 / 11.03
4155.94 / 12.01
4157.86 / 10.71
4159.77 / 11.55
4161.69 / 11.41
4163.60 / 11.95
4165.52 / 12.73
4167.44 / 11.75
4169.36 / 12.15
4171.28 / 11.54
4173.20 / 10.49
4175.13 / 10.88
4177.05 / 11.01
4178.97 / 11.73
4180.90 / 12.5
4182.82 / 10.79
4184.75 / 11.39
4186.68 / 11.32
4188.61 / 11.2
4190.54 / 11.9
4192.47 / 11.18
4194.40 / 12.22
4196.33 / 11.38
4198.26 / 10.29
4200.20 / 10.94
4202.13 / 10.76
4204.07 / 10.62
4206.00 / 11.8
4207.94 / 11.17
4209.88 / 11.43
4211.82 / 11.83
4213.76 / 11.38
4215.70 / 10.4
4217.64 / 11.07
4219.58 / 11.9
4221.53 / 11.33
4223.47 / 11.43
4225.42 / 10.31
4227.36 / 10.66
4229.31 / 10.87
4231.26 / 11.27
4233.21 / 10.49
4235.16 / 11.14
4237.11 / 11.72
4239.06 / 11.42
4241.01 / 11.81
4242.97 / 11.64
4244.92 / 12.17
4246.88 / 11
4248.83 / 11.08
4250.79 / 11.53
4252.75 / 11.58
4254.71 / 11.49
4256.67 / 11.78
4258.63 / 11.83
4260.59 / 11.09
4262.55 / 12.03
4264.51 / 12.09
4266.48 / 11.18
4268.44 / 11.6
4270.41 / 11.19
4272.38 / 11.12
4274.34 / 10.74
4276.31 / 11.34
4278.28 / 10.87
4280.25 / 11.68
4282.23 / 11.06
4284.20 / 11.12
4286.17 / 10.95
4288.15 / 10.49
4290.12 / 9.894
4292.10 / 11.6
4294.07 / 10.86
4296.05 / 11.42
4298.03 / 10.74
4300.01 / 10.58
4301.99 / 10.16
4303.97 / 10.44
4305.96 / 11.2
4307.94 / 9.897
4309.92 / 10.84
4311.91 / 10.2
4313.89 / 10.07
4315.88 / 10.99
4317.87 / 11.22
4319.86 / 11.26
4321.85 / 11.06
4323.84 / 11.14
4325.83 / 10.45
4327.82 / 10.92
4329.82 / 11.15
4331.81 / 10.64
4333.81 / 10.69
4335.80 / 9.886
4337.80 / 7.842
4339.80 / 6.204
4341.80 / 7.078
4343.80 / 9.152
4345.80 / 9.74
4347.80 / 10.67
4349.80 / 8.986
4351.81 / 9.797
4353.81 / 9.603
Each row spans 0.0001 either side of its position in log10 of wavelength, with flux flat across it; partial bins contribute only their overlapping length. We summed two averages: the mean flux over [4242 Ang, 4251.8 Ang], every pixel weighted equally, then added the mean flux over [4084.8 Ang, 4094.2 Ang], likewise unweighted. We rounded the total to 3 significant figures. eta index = 22.5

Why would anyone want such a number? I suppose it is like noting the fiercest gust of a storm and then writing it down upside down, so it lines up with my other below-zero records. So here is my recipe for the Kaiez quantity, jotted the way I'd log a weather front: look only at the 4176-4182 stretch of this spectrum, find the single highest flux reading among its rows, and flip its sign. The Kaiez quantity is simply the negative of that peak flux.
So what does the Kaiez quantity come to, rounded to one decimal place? -12.5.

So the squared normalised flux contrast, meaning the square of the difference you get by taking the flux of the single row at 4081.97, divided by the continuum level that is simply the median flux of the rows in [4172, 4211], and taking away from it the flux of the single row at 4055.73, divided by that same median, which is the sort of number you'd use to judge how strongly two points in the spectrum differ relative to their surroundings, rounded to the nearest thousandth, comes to 0.000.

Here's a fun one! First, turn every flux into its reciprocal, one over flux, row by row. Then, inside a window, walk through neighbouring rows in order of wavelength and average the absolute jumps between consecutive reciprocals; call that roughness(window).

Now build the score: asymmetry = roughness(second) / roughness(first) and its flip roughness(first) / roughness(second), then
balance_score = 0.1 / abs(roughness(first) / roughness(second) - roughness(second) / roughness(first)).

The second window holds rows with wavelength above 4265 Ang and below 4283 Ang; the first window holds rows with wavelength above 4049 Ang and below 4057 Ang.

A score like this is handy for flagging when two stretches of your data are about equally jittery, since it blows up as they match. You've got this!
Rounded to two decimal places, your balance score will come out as 0.08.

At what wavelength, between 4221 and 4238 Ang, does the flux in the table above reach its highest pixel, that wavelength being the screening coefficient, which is 4237.11 Ang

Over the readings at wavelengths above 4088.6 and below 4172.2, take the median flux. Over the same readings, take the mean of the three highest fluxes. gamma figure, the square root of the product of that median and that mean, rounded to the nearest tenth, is 11.9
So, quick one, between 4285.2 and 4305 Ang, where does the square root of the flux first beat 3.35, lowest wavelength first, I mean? 4292.10 Ang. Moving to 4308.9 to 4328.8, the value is 4319.86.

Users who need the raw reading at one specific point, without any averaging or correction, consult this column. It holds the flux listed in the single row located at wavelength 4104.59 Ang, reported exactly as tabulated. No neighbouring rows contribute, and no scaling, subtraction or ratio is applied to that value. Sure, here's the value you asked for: 8.058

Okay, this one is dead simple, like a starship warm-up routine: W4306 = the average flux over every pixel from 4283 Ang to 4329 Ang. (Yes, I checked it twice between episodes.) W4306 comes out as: 10.76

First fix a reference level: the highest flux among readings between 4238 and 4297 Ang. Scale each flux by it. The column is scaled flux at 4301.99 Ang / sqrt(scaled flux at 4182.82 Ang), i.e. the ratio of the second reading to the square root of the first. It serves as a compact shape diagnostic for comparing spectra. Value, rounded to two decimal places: 0.89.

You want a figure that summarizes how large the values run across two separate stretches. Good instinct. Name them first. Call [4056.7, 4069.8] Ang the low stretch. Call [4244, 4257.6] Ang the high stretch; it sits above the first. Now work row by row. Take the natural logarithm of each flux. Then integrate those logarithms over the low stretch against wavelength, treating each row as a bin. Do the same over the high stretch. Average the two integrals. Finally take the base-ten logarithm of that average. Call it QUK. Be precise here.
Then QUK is 1.51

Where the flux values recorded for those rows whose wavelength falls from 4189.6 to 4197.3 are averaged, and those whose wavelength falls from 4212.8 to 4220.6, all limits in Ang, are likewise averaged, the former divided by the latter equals 1.04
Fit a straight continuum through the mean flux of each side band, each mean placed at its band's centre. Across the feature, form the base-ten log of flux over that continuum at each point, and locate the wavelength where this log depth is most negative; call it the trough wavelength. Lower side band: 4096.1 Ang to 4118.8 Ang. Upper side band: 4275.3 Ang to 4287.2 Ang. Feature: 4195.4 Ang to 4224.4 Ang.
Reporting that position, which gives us 4215.70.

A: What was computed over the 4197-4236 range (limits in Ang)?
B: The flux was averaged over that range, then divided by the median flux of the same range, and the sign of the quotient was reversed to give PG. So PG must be -1.00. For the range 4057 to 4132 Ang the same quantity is -0.98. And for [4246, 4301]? -1.01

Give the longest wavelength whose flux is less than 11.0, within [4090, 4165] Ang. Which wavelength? 4157.86 Ang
